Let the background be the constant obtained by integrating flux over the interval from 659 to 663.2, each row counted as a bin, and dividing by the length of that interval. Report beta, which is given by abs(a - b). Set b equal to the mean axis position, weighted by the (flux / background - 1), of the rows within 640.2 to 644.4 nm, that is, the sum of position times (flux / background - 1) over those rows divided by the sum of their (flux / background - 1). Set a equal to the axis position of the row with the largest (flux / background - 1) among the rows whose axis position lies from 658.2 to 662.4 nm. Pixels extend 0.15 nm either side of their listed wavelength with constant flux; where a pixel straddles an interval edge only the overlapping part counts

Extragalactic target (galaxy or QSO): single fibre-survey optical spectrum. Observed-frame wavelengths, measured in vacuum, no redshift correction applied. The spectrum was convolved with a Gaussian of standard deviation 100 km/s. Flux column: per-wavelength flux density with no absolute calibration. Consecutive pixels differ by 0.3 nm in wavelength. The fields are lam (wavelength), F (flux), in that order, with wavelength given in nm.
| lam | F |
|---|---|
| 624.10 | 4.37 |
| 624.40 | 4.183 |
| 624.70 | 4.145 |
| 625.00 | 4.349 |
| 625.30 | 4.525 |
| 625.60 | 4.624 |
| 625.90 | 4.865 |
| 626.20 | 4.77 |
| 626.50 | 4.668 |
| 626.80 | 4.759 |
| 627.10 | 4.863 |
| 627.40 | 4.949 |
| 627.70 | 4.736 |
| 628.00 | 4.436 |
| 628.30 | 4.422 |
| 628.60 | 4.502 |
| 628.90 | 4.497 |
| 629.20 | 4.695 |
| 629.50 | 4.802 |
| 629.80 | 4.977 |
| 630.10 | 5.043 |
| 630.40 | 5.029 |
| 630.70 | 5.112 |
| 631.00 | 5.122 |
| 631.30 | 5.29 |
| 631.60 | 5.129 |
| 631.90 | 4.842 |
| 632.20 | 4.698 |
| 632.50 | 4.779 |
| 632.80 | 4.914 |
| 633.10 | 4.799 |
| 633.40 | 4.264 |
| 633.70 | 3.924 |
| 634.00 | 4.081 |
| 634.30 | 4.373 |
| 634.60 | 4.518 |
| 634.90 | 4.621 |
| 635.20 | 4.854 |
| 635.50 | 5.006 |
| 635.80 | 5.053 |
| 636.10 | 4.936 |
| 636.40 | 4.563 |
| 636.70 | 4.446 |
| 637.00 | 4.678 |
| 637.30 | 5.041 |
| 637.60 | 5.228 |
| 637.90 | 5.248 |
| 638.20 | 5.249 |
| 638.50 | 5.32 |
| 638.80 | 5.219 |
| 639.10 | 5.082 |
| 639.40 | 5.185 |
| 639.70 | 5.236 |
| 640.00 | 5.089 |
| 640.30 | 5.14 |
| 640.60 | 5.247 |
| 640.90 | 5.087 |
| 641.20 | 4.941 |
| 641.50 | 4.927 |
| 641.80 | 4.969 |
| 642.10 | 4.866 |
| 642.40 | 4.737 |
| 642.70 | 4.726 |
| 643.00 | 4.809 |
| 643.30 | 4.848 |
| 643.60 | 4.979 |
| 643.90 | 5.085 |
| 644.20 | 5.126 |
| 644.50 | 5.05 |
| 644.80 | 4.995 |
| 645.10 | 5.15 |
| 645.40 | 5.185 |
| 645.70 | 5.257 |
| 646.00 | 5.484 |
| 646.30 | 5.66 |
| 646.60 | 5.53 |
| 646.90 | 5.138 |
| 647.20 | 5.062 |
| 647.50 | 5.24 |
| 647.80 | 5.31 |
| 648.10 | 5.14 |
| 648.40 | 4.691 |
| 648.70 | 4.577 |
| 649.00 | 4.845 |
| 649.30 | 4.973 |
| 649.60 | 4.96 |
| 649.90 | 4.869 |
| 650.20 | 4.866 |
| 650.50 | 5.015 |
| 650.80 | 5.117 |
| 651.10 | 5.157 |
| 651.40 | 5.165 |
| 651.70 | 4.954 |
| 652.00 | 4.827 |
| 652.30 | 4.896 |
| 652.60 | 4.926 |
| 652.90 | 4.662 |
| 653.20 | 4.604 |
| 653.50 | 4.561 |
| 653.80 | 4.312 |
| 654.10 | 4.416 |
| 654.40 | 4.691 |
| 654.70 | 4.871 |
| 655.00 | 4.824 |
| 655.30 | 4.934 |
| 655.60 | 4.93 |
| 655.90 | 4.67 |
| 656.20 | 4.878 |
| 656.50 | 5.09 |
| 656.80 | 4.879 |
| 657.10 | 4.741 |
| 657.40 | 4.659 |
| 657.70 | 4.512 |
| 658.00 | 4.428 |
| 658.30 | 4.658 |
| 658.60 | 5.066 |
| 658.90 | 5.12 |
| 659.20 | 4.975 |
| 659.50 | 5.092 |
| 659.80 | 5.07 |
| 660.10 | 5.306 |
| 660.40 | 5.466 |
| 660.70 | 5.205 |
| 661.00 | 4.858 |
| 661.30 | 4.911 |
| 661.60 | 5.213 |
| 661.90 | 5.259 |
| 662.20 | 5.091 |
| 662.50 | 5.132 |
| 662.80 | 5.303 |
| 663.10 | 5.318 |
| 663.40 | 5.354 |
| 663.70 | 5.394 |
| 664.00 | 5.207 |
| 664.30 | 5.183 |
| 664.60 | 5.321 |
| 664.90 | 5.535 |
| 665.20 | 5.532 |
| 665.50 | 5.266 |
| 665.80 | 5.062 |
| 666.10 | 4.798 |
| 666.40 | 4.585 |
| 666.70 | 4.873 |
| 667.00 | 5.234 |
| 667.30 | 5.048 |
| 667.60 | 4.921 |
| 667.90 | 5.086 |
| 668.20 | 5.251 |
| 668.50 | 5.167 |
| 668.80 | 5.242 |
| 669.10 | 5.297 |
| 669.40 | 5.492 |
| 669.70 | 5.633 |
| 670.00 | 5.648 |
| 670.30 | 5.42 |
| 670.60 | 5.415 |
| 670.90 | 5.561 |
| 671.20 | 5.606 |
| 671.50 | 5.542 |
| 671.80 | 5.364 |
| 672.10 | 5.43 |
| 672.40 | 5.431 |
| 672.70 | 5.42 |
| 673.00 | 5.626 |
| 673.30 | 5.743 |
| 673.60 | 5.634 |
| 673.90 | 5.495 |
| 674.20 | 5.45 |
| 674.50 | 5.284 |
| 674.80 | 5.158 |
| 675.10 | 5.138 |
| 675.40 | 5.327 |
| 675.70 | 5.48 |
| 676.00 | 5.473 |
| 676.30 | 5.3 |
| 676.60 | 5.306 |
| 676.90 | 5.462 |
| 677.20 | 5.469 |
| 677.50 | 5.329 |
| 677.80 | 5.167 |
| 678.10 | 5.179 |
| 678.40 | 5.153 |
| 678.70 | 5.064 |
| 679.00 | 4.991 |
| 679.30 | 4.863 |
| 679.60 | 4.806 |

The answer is 17.87 nm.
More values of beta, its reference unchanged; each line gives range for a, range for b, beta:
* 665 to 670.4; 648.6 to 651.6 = 20.58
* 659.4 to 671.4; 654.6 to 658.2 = 13.32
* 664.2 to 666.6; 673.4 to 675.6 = 9.19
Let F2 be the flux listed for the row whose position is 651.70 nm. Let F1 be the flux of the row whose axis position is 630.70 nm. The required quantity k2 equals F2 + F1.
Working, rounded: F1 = 5.112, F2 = 4.954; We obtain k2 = 10.1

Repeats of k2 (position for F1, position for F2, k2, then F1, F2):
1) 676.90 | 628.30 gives 9.9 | 5.462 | 4.422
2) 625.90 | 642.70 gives 9.6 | 4.865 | 4.726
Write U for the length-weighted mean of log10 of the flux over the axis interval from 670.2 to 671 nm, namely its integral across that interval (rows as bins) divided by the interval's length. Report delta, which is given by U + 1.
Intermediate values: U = 0.737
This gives 1.74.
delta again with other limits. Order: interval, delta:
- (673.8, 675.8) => 1.73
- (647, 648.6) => 1.70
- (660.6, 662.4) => 1.71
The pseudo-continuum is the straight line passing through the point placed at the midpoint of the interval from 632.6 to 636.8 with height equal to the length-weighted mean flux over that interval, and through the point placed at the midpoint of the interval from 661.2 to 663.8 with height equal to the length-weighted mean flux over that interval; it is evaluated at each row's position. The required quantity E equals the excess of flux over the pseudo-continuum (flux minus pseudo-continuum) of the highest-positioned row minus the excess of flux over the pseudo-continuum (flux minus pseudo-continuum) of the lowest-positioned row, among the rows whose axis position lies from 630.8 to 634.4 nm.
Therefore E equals -0.8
